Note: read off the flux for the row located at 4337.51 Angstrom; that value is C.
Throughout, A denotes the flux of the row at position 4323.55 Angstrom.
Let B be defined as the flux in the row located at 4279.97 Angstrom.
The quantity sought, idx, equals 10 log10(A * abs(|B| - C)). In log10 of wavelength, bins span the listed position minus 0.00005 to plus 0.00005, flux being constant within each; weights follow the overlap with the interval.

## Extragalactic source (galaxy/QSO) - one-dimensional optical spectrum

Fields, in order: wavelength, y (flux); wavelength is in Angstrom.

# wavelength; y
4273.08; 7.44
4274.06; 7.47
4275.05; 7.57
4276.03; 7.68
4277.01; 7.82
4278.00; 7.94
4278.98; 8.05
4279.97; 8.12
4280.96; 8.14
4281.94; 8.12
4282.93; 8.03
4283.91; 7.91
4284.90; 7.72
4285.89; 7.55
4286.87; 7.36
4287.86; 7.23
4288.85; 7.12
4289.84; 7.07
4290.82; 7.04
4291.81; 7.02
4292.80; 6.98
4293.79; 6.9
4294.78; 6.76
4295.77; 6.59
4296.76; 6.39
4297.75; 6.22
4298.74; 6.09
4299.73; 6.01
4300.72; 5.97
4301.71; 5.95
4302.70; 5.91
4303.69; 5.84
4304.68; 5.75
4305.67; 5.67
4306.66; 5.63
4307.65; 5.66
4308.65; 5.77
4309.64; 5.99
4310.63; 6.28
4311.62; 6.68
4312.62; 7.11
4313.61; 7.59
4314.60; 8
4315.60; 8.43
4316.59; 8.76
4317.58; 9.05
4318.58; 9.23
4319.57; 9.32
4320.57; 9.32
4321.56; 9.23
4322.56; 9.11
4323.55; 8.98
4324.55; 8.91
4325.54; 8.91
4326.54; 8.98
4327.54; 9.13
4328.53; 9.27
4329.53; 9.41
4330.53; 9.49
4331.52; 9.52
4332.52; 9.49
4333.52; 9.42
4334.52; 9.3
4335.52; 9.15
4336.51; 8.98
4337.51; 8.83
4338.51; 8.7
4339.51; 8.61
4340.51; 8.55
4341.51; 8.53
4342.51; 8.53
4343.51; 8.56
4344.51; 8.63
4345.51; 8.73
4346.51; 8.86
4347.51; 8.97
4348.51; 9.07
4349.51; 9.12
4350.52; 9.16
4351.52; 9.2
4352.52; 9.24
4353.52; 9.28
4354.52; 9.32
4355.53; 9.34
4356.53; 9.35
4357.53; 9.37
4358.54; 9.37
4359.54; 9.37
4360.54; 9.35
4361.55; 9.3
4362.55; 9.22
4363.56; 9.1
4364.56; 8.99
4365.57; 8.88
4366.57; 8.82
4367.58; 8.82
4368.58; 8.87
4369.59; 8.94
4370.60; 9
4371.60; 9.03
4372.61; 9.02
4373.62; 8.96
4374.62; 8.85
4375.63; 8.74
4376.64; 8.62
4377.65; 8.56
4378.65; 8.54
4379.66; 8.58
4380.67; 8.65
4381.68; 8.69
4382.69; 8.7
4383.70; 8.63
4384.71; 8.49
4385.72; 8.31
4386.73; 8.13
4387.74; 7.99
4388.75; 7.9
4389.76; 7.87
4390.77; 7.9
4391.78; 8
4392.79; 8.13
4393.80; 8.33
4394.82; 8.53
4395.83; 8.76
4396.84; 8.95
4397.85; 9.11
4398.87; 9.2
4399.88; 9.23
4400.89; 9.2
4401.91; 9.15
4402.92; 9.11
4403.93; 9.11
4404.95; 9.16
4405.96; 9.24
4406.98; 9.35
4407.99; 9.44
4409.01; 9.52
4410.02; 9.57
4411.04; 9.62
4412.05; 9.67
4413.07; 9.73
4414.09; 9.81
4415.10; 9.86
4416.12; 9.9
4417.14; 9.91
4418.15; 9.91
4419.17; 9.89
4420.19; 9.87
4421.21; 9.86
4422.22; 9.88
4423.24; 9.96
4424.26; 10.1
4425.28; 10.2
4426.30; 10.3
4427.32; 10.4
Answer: 8.0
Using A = 8.98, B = 8.12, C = 8.83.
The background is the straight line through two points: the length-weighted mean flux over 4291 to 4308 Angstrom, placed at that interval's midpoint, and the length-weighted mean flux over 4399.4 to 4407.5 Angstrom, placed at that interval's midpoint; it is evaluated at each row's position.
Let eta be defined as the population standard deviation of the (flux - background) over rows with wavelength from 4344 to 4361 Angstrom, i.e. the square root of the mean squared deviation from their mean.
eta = 0.11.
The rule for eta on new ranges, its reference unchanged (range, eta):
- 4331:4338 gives 0.30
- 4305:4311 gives 0.19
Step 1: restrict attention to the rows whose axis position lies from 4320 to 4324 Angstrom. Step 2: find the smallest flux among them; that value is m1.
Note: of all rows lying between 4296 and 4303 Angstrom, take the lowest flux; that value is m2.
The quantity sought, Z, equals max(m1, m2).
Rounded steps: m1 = 8.98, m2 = 5.91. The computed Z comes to 8.98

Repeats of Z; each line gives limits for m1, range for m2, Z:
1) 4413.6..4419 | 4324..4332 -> 9.81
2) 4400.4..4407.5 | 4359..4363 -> 9.22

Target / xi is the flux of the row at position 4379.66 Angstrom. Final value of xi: 8.58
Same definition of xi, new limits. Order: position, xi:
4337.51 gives 8.83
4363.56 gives 9.1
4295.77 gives 6.59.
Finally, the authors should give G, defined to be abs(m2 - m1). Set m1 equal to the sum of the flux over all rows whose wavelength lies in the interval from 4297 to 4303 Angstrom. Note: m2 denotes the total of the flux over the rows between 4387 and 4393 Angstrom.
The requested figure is 12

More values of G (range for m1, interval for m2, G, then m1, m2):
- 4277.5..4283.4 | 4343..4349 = 4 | 48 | 53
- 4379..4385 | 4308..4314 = 12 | 52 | 39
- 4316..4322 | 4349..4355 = 0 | 55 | 55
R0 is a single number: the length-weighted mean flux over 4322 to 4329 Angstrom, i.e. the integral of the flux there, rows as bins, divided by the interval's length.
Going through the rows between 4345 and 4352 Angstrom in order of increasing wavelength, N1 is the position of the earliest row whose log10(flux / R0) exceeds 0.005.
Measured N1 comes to 4350.52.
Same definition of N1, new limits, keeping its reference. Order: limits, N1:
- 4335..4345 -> 4335.52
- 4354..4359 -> 4354.52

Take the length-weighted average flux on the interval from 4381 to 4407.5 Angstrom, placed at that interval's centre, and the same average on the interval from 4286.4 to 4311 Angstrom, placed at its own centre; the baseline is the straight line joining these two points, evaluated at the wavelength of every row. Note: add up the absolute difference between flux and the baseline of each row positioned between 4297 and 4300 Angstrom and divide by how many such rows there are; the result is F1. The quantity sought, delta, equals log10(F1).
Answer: -0.59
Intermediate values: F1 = 0.3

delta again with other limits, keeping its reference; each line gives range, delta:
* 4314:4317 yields 0.21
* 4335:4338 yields 0.23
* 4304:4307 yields -0.07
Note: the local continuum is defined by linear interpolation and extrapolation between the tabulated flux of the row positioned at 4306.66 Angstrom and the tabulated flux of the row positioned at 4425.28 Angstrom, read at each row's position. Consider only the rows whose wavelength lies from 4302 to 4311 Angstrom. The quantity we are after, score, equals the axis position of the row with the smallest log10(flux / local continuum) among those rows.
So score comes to 4307.65 Angstrom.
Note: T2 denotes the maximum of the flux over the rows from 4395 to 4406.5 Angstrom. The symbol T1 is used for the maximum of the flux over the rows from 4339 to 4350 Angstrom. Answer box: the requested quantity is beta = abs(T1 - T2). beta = 0.1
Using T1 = 9.12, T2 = 9.24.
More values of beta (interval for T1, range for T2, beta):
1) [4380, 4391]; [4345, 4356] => 0.6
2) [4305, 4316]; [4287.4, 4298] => 1.2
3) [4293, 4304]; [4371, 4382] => 2.1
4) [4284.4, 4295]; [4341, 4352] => 1.5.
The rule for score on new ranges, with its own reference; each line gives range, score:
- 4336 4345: 4343.51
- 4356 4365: 4364.56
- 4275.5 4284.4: 4283.91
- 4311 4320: 4311.62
